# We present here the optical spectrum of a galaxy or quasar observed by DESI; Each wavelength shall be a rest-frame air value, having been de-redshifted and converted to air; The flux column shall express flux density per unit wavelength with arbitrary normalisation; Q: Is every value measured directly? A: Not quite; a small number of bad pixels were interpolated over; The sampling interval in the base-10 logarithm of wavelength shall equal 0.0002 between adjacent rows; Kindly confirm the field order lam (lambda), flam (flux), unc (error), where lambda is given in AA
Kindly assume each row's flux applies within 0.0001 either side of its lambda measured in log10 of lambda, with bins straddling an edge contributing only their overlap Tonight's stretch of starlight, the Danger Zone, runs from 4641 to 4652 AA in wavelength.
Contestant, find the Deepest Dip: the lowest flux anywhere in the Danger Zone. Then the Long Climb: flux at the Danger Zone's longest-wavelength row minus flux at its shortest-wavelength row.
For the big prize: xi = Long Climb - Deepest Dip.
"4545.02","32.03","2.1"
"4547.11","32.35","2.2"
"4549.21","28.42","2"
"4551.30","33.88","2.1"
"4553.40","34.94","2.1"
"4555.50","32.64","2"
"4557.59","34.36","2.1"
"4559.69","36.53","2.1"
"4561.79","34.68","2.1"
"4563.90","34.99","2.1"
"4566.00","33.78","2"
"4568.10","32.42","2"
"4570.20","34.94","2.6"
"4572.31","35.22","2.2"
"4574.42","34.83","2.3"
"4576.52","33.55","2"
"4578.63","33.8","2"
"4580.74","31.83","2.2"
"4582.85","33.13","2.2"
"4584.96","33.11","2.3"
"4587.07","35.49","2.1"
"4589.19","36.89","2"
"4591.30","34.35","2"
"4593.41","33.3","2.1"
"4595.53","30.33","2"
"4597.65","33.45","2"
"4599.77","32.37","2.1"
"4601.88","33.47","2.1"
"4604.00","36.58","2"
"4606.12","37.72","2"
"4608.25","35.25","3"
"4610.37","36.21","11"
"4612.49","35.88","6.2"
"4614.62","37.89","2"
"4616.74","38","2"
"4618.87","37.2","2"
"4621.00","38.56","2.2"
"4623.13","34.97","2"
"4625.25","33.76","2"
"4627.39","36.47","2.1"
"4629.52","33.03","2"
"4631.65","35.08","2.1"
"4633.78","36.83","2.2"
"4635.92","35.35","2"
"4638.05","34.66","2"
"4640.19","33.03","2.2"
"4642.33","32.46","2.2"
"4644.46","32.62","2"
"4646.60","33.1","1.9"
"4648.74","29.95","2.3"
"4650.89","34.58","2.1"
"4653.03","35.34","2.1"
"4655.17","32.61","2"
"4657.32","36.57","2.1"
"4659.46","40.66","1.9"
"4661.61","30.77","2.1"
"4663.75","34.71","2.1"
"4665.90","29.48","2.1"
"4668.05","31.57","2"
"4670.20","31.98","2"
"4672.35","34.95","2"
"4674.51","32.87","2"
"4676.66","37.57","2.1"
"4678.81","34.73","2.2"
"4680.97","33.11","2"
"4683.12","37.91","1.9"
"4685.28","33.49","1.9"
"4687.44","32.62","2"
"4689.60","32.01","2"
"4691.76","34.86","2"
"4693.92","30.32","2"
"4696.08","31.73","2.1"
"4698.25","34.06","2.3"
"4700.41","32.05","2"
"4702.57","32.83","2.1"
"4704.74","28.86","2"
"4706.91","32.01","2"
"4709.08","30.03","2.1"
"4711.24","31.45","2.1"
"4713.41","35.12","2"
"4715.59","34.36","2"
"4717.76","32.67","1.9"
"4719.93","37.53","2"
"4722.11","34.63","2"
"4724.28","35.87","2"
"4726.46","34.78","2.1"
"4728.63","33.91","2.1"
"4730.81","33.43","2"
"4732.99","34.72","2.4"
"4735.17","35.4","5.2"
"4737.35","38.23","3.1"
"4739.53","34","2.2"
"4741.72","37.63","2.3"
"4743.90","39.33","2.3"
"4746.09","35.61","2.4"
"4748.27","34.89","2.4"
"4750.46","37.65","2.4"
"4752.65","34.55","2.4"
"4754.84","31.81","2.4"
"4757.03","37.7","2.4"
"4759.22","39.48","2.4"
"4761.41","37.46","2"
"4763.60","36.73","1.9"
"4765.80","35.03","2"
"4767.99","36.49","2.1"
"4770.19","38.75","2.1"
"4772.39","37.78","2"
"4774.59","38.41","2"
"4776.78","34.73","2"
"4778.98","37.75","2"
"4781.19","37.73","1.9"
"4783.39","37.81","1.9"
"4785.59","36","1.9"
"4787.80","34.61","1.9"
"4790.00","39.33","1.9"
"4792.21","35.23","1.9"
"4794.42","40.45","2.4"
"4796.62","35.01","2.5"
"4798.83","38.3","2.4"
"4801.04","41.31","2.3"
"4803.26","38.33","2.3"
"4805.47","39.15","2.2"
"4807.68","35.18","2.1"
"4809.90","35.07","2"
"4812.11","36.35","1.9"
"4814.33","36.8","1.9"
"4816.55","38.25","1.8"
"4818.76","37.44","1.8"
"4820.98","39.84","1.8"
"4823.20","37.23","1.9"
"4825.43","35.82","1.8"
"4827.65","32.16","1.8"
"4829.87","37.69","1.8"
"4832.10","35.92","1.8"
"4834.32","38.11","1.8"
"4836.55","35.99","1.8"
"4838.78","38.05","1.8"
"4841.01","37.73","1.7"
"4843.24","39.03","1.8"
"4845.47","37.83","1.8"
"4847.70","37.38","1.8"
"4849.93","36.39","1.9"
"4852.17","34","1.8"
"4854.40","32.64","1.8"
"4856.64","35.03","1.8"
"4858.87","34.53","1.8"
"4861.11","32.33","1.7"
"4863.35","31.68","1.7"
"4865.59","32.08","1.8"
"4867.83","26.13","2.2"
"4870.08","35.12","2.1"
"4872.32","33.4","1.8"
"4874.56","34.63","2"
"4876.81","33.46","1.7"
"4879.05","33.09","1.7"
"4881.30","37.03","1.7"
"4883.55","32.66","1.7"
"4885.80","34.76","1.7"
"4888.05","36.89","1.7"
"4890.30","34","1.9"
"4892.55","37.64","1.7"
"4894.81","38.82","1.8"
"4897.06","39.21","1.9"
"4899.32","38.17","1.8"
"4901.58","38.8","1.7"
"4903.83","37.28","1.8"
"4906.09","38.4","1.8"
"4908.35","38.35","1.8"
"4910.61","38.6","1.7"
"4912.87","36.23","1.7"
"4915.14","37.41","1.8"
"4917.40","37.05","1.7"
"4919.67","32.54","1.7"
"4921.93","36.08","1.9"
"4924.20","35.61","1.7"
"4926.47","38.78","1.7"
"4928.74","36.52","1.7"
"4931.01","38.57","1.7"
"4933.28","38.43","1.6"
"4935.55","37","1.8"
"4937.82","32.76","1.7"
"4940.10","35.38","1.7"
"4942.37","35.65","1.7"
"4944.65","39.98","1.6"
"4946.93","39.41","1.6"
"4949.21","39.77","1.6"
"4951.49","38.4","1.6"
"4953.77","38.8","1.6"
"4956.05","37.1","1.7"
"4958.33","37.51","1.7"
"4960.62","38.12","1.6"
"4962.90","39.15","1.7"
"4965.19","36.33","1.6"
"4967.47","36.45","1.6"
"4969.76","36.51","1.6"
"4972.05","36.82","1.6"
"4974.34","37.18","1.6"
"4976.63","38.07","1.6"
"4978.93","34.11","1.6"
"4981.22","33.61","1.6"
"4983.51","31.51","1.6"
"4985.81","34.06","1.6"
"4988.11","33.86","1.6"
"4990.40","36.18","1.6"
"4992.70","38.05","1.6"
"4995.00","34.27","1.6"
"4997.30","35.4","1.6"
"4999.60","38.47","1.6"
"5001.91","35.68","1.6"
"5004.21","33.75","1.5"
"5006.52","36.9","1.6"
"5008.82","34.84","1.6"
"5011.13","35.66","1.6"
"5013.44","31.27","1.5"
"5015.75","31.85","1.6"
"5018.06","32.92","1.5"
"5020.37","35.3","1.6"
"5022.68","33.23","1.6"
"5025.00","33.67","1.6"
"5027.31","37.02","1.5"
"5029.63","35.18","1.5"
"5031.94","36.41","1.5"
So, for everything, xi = -28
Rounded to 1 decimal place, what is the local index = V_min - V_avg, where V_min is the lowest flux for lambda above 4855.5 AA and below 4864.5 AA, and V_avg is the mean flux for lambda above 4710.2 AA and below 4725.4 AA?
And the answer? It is -2.8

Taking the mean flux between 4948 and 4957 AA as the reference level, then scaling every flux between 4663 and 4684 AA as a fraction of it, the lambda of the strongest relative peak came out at 4683.12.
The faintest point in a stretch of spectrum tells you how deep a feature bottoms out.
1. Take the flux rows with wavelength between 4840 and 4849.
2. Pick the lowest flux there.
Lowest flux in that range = 37.38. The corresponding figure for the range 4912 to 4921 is 32.54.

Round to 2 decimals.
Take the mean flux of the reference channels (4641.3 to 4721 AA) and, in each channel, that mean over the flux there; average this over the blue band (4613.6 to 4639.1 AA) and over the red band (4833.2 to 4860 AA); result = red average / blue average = 0.99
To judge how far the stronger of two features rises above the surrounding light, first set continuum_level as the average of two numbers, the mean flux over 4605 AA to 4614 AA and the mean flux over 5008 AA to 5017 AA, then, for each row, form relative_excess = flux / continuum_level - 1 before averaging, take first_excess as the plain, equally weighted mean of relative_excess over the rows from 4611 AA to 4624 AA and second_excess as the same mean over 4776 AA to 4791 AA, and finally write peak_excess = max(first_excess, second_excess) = 0.065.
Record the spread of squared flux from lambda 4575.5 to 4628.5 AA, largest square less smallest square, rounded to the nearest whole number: 567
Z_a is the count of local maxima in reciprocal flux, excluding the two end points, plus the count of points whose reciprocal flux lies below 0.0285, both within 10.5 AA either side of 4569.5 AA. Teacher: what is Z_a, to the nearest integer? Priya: 5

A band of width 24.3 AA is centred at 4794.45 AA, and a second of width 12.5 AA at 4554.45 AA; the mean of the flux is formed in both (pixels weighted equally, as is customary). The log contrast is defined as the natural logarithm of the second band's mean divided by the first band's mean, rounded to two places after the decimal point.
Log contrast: -0.12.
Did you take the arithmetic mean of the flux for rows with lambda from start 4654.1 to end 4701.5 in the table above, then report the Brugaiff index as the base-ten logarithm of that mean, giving 1.53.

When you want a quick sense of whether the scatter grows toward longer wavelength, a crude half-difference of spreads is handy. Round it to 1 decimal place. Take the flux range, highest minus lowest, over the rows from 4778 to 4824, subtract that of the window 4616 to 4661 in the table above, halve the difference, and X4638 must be -2.0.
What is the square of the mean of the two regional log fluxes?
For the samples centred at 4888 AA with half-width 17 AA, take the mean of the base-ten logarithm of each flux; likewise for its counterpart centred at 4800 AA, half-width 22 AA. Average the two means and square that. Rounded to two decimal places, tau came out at 2.45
